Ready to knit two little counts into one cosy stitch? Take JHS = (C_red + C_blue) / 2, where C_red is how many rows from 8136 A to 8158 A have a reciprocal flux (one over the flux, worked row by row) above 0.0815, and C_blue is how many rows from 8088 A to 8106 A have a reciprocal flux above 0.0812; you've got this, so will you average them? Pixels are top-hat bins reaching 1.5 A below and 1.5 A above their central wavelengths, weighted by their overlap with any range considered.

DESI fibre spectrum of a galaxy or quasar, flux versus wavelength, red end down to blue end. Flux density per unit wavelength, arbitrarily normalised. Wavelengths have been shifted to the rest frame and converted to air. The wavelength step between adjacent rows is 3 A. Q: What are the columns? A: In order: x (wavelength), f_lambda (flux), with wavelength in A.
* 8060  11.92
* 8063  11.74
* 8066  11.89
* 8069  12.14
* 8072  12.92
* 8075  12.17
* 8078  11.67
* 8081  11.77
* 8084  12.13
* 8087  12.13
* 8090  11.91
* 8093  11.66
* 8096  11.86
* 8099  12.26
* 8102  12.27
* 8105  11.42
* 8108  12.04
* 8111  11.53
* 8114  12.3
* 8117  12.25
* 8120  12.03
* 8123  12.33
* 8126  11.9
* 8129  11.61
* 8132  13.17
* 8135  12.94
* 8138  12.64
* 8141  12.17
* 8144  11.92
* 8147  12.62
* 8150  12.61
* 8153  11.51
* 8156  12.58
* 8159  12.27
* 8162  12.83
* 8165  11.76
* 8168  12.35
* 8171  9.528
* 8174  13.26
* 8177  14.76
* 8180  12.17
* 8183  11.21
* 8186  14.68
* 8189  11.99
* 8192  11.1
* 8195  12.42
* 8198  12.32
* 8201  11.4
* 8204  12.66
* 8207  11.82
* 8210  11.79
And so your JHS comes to 4.5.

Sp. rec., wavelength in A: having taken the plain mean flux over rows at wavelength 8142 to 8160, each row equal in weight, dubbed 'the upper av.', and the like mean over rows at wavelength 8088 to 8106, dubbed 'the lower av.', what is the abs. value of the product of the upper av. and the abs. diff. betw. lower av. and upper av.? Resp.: 4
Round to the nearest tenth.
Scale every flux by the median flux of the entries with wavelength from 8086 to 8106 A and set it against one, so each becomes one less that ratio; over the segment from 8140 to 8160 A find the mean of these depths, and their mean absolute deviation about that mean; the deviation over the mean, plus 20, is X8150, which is 19.0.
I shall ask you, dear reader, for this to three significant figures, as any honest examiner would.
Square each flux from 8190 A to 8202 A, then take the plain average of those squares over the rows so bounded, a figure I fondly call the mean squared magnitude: 140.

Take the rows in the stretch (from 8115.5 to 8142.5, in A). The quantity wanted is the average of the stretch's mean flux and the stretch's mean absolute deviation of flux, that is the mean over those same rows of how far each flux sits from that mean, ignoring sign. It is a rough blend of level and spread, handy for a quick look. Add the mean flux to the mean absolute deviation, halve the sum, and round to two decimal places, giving 6.36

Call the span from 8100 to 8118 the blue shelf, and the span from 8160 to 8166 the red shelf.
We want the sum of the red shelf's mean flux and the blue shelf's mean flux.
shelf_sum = 24.3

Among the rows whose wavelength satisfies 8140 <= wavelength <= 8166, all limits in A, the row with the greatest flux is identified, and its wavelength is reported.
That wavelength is 8162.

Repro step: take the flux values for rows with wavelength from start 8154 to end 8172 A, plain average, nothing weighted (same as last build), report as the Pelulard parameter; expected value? 11.9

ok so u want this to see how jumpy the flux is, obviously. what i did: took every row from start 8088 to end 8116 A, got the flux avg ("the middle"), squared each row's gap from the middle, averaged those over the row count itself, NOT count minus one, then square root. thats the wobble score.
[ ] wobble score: 0.31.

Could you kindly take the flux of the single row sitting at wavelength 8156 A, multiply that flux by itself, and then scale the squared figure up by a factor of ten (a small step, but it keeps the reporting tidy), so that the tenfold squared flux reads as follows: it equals 1583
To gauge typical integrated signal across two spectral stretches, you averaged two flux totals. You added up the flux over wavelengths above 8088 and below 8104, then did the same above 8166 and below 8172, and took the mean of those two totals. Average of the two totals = 41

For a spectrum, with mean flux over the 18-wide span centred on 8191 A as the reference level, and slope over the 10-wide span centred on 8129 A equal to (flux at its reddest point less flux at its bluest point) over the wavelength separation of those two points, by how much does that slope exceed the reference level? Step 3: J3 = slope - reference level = -12.1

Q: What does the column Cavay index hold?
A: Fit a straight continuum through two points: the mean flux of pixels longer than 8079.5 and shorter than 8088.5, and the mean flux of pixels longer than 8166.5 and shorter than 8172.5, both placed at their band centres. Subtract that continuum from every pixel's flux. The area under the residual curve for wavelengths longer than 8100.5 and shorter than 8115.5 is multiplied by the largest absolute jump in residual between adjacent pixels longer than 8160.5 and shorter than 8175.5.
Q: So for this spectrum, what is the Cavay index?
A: 11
